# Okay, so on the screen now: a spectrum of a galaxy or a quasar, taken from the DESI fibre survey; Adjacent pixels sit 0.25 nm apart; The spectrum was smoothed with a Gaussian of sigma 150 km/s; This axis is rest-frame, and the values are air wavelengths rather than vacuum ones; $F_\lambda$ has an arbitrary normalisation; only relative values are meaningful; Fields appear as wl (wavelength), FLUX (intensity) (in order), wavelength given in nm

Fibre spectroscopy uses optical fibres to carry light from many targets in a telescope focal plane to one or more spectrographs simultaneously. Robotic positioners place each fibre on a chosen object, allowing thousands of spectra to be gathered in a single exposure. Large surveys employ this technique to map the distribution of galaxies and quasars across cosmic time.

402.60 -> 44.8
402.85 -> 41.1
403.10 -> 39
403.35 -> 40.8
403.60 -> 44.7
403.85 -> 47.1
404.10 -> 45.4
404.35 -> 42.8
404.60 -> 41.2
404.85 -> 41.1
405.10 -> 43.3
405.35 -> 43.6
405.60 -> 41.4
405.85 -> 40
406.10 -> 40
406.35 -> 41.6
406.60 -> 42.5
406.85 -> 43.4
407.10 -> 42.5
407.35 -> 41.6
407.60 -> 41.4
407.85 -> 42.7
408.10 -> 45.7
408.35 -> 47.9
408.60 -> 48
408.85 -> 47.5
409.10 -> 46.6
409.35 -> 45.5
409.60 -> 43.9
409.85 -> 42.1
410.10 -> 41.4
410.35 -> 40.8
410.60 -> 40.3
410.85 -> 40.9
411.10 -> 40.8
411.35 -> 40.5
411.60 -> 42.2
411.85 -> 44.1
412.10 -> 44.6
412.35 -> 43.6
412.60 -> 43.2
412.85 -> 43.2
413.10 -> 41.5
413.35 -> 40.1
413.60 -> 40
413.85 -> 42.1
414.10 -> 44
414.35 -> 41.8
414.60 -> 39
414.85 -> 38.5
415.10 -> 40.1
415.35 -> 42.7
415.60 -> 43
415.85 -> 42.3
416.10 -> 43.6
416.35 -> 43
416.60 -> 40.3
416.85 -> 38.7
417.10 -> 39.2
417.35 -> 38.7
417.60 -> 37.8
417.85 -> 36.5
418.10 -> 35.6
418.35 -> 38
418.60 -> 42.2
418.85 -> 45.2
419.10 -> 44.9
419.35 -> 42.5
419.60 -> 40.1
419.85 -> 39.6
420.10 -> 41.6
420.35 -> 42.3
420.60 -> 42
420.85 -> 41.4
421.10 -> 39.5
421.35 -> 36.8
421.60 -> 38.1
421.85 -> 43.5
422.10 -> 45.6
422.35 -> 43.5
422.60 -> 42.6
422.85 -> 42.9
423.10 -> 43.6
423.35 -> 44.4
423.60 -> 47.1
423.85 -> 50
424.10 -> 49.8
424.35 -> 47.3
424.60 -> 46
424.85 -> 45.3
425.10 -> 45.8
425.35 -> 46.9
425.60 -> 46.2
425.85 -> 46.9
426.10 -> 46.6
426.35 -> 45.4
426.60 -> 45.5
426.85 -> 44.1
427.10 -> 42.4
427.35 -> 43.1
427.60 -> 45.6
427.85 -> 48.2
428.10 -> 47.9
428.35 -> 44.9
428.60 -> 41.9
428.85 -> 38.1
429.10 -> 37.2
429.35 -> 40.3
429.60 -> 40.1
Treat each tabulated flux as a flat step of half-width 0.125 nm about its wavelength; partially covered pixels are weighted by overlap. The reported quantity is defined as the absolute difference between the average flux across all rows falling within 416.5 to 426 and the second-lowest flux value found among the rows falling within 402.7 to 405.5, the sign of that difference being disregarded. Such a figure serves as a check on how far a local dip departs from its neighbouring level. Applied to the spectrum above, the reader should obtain 1.8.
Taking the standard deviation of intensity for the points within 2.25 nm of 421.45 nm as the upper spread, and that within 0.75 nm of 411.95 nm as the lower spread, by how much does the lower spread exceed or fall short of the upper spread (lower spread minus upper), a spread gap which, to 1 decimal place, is -1.1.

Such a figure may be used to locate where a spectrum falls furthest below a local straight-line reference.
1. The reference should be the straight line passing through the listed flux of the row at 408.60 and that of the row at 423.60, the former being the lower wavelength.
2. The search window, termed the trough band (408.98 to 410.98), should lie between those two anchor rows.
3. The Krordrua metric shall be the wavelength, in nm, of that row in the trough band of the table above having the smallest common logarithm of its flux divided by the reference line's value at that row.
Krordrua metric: 410.60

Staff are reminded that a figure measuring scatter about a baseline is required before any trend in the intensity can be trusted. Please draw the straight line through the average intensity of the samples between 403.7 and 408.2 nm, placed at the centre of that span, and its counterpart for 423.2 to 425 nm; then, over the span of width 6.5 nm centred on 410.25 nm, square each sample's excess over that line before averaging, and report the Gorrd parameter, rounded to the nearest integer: 7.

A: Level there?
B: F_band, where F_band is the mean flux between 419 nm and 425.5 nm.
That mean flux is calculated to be 43.6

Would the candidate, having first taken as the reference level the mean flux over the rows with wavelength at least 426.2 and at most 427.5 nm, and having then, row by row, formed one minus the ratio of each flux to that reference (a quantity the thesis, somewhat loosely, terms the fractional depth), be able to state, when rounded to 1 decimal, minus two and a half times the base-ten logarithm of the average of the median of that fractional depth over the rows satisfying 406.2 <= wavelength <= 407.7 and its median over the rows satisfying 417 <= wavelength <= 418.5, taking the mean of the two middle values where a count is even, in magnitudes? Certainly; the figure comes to 2.6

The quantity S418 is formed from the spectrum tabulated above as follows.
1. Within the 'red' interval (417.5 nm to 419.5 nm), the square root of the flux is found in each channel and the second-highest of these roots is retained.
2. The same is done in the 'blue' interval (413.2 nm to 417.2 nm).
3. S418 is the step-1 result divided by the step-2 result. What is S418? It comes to 1.01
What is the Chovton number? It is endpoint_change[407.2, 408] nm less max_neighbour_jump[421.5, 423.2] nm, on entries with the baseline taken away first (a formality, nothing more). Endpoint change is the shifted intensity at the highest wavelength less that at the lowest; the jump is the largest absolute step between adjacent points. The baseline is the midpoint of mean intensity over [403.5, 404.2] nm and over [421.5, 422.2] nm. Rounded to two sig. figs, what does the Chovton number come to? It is -4.3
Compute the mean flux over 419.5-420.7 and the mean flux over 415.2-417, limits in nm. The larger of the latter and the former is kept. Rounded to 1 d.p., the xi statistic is 41.9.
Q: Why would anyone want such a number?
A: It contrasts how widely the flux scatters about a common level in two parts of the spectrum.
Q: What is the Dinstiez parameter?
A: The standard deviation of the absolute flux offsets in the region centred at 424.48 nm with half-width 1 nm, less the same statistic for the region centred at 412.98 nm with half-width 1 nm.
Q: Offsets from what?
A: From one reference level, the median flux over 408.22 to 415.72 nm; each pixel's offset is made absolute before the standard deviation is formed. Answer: 0.9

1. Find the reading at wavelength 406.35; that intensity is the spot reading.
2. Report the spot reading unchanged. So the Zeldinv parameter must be 41.6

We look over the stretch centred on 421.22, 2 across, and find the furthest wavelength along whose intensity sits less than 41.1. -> 421.60 nm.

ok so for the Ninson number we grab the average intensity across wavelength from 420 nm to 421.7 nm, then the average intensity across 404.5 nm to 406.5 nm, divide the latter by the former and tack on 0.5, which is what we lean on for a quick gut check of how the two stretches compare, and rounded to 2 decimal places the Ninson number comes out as 1.53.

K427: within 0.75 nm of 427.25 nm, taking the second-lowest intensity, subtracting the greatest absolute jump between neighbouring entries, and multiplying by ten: 405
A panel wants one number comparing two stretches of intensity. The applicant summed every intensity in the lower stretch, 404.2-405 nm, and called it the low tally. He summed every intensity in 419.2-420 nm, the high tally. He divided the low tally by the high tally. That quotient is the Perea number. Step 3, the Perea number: 1.02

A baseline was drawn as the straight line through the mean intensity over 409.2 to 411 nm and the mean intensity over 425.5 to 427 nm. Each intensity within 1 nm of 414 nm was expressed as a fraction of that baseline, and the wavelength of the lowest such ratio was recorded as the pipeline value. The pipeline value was 414.85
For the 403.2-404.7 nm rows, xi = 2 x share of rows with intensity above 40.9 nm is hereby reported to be 1.7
